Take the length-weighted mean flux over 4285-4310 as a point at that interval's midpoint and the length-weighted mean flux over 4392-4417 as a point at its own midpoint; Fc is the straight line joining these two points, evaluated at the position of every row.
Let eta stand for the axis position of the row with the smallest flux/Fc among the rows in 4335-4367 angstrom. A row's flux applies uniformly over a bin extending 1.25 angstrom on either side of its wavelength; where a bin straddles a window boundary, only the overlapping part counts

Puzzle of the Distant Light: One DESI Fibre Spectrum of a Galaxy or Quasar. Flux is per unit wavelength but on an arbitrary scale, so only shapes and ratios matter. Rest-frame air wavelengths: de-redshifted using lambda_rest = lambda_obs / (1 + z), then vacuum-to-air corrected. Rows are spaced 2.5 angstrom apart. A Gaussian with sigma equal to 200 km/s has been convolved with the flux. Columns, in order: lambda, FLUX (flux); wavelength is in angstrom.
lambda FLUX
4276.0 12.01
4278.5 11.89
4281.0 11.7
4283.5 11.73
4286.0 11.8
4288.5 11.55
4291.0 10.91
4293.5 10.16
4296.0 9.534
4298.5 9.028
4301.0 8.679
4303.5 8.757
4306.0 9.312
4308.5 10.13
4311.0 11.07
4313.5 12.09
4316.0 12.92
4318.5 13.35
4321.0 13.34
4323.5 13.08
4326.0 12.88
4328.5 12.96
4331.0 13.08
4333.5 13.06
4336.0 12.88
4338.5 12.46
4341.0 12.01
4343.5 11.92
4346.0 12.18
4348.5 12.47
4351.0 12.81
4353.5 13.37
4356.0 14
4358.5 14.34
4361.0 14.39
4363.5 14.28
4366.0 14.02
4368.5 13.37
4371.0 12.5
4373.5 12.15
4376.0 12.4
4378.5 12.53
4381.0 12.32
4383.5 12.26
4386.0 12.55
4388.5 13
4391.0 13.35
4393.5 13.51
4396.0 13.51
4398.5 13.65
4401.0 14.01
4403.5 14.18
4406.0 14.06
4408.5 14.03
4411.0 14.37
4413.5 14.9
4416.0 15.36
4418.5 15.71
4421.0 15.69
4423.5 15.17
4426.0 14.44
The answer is 4343.5 angstrom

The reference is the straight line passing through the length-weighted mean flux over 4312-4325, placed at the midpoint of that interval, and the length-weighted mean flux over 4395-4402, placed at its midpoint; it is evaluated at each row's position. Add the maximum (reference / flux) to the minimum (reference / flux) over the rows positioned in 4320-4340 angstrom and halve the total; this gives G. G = 1.01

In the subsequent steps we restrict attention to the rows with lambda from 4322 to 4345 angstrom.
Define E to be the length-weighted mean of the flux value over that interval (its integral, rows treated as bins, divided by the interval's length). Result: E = 12.7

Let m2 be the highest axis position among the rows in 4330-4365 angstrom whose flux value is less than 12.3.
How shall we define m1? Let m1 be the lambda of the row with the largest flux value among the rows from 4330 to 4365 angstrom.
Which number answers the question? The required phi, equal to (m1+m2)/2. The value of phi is 4353.5 angstrom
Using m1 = 4361.0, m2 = 4346.0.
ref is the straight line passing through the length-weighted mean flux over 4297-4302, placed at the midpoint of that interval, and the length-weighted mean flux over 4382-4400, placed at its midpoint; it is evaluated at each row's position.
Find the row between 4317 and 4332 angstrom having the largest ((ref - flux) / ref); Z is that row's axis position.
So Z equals 4331.0 angstrom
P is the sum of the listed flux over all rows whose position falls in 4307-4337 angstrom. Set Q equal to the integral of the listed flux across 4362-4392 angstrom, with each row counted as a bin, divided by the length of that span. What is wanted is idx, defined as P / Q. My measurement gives 11.7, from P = 151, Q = 12.9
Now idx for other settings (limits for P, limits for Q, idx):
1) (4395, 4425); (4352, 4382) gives 13.1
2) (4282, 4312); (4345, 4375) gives 9.2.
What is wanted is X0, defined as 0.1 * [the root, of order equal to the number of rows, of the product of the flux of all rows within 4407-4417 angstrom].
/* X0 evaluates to 1.47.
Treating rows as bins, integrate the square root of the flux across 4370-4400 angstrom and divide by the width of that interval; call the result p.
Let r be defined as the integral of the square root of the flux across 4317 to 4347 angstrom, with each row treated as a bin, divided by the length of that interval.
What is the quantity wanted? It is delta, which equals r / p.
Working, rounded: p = 3.58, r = 3.57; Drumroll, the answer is 1.00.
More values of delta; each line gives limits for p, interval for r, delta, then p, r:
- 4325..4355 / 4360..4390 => 1.01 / 3.56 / 3.60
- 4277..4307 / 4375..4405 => 1.12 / 3.23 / 3.62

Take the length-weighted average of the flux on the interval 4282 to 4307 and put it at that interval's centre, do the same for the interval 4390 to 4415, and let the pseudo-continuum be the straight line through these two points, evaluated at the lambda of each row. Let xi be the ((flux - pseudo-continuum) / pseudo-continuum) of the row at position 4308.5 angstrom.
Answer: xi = -0.05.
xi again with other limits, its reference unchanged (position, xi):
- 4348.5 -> 0.03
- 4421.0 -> 0.07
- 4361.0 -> 0.15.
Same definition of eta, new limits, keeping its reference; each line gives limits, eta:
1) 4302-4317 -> 4303.5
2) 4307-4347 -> 4308.5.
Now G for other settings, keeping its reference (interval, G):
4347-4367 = 0.99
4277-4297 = 1.19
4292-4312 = 1.31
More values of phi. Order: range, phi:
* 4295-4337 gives 4316.0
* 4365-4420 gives 4401.0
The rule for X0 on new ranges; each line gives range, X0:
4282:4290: 1.17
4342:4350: 1.22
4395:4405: 1.38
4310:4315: 1.16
